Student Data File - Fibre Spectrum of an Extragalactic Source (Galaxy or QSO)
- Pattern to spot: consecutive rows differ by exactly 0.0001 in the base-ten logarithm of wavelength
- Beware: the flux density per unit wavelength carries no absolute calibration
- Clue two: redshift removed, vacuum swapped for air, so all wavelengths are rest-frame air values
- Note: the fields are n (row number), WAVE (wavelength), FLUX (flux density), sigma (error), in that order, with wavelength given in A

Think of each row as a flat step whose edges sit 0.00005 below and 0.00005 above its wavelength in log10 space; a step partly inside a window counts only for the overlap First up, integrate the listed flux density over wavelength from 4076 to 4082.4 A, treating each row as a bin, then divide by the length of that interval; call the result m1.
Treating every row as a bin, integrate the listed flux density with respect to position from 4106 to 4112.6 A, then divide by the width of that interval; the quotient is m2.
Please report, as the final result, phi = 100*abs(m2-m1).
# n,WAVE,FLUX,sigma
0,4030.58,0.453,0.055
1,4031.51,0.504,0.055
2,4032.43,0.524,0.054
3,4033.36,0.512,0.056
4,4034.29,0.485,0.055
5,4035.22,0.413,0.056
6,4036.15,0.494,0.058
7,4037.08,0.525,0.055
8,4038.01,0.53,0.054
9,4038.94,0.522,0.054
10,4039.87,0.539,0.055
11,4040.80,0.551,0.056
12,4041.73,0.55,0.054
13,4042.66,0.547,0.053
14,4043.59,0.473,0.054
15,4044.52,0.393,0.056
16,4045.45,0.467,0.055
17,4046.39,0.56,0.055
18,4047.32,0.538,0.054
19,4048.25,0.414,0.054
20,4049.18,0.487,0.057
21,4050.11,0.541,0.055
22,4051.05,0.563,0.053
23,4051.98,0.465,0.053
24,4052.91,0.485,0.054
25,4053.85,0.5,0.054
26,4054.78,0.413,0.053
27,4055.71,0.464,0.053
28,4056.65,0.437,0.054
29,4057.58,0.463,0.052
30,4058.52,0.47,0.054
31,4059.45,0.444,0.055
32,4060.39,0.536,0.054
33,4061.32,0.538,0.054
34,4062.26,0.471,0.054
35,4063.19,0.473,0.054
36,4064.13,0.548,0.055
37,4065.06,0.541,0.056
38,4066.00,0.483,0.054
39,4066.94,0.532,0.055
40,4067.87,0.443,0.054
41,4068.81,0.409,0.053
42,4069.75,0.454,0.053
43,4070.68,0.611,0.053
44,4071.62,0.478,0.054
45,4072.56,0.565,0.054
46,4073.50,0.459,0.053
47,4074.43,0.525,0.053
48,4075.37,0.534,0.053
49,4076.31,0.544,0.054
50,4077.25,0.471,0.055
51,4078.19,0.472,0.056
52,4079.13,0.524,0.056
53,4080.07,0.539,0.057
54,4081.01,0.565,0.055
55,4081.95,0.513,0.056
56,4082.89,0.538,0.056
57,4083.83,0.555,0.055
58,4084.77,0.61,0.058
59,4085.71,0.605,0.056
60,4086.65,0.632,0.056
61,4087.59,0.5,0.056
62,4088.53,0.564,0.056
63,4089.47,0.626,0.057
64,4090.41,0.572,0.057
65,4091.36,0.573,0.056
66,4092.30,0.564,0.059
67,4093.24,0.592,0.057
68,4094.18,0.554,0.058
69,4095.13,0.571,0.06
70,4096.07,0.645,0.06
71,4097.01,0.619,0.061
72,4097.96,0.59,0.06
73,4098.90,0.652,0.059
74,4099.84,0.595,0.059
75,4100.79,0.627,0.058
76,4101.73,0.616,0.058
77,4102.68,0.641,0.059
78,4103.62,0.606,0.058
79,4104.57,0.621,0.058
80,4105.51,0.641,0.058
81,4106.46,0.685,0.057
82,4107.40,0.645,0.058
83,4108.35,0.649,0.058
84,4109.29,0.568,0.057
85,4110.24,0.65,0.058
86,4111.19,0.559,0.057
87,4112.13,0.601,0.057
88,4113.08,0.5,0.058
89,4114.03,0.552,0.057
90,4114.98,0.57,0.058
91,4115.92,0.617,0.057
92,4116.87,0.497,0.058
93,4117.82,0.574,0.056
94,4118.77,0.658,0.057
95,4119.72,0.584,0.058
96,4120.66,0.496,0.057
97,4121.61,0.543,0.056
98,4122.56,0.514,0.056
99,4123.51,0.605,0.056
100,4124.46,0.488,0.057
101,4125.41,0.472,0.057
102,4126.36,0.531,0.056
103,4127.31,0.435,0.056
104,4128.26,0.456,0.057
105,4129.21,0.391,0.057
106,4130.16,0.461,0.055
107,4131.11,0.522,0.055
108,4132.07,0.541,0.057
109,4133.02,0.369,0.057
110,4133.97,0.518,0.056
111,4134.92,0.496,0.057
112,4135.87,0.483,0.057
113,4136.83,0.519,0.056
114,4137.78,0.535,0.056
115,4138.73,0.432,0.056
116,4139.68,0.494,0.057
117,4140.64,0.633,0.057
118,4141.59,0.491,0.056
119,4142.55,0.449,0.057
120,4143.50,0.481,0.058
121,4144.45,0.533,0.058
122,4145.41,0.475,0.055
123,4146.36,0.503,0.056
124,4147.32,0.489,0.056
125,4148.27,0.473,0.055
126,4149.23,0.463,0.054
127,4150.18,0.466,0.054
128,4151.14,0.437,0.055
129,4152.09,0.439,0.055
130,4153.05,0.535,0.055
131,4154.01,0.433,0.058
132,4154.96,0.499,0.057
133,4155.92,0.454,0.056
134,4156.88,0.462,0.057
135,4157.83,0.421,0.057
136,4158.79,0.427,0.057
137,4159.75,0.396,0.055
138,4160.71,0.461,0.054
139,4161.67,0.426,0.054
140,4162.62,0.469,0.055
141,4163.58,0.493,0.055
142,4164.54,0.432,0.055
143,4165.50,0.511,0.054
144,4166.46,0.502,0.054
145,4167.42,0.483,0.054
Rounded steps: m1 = 0.517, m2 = 0.623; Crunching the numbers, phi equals 11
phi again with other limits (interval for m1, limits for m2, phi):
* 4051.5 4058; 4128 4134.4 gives 0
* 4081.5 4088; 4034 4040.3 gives 6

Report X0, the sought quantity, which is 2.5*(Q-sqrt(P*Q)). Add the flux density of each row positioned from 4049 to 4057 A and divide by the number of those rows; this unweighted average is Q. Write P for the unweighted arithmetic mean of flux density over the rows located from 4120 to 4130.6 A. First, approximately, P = 0.49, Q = 0.484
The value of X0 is -0.01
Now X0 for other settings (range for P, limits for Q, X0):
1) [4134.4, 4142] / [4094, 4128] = 0.09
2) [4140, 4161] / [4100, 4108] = 0.22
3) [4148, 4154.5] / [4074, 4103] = 0.14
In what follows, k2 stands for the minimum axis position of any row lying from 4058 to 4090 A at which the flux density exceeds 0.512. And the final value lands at 4060.39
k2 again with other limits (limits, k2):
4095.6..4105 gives 4096.07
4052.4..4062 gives 4060.39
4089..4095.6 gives 4089.47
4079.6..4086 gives 4080.07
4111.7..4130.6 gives 4112.13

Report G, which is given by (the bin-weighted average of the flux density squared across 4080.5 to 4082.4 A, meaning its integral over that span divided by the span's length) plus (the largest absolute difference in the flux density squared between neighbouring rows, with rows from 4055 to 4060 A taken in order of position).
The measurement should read 0.32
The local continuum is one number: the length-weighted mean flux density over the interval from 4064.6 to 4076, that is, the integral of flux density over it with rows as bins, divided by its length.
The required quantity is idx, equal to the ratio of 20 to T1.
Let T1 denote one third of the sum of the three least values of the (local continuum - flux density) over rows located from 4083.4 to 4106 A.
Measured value -140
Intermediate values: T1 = -0.14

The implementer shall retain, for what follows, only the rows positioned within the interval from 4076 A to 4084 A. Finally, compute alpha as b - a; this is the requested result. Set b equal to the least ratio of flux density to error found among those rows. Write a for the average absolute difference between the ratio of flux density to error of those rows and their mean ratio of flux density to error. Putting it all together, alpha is 7.9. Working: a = 0.51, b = 8.4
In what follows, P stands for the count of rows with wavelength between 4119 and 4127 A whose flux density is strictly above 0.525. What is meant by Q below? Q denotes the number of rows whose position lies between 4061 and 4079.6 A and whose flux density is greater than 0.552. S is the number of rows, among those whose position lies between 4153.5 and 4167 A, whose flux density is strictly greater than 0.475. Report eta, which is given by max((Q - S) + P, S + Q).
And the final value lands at 6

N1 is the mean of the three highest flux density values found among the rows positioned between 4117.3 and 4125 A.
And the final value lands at 0.62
